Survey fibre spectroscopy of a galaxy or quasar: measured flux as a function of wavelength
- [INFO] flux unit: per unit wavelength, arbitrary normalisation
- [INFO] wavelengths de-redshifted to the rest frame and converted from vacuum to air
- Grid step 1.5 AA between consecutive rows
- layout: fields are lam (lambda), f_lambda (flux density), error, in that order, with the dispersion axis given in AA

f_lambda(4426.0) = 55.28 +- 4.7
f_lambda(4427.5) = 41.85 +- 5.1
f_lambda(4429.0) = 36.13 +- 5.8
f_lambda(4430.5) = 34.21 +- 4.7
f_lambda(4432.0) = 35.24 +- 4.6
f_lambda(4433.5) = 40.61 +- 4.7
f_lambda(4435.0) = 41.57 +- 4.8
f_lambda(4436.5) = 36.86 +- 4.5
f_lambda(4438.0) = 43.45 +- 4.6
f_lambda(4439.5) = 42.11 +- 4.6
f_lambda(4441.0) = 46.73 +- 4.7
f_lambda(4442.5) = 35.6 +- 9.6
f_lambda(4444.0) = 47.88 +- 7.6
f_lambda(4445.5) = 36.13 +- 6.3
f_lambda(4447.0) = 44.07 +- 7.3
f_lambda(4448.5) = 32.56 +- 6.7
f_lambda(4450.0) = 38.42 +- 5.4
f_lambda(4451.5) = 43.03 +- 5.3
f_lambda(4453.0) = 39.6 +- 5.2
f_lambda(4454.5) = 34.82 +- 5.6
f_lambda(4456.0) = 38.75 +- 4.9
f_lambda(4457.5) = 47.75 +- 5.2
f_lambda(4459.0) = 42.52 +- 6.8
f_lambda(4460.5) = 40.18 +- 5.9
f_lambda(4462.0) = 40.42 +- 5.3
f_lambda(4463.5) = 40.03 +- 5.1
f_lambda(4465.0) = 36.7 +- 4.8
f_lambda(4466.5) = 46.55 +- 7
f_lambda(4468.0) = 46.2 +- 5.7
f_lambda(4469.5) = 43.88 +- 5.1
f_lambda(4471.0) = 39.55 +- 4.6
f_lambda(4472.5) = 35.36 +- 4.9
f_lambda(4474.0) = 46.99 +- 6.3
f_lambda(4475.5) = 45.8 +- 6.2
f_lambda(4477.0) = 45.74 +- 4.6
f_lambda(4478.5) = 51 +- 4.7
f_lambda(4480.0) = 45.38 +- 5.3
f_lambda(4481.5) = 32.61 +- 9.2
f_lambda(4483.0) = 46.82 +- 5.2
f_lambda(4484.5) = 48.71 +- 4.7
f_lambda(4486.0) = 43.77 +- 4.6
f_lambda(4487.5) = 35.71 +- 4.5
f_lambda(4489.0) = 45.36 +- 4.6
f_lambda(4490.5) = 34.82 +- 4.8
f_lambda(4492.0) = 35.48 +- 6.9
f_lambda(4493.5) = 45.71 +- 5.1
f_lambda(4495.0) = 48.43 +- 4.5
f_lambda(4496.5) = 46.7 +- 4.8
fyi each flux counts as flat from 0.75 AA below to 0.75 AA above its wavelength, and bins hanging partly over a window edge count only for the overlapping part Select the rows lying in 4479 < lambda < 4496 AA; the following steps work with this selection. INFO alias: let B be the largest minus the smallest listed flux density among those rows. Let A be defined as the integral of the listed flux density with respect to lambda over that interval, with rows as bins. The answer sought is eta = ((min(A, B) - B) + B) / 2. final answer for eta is 8.05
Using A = 719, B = 16.1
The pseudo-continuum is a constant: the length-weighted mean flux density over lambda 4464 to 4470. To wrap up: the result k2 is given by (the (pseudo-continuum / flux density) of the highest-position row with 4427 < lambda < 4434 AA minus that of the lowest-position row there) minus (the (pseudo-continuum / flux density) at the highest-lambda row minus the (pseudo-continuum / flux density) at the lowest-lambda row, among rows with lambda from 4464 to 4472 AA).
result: 0.12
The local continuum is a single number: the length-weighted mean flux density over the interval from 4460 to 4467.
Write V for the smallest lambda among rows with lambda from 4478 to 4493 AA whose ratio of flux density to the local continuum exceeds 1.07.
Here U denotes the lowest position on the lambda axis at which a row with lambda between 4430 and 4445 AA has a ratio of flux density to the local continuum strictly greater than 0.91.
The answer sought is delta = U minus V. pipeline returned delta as -45.0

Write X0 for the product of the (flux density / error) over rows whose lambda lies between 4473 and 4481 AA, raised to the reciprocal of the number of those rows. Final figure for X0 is 8.7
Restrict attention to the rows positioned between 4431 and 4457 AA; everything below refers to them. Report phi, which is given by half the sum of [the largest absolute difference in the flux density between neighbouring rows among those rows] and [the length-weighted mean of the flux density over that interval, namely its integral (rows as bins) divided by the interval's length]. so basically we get 26.1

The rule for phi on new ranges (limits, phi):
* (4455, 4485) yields 28.6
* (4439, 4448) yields 27.1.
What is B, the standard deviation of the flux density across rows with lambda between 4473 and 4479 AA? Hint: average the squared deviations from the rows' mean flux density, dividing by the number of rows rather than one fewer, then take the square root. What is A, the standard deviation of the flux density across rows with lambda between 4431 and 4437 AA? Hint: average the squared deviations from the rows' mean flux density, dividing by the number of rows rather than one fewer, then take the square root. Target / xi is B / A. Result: 0.82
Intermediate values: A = 2.6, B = 2.1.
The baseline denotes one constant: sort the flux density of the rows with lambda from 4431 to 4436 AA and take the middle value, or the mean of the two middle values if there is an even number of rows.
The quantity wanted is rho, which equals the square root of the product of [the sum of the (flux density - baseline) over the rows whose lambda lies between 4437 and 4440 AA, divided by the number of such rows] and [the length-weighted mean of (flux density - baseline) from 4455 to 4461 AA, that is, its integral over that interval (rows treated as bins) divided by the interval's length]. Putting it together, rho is 1.8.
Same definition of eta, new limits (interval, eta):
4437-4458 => 7.66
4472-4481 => 7.82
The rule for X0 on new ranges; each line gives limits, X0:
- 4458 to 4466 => 7.2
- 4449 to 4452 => 7.6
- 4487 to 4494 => 7.6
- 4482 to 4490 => 9.3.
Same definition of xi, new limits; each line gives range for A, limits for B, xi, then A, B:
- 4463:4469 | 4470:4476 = 1.13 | 4.2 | 4.7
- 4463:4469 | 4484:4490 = 1.14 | 4.2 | 4.8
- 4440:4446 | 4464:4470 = 0.69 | 5.7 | 4.0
